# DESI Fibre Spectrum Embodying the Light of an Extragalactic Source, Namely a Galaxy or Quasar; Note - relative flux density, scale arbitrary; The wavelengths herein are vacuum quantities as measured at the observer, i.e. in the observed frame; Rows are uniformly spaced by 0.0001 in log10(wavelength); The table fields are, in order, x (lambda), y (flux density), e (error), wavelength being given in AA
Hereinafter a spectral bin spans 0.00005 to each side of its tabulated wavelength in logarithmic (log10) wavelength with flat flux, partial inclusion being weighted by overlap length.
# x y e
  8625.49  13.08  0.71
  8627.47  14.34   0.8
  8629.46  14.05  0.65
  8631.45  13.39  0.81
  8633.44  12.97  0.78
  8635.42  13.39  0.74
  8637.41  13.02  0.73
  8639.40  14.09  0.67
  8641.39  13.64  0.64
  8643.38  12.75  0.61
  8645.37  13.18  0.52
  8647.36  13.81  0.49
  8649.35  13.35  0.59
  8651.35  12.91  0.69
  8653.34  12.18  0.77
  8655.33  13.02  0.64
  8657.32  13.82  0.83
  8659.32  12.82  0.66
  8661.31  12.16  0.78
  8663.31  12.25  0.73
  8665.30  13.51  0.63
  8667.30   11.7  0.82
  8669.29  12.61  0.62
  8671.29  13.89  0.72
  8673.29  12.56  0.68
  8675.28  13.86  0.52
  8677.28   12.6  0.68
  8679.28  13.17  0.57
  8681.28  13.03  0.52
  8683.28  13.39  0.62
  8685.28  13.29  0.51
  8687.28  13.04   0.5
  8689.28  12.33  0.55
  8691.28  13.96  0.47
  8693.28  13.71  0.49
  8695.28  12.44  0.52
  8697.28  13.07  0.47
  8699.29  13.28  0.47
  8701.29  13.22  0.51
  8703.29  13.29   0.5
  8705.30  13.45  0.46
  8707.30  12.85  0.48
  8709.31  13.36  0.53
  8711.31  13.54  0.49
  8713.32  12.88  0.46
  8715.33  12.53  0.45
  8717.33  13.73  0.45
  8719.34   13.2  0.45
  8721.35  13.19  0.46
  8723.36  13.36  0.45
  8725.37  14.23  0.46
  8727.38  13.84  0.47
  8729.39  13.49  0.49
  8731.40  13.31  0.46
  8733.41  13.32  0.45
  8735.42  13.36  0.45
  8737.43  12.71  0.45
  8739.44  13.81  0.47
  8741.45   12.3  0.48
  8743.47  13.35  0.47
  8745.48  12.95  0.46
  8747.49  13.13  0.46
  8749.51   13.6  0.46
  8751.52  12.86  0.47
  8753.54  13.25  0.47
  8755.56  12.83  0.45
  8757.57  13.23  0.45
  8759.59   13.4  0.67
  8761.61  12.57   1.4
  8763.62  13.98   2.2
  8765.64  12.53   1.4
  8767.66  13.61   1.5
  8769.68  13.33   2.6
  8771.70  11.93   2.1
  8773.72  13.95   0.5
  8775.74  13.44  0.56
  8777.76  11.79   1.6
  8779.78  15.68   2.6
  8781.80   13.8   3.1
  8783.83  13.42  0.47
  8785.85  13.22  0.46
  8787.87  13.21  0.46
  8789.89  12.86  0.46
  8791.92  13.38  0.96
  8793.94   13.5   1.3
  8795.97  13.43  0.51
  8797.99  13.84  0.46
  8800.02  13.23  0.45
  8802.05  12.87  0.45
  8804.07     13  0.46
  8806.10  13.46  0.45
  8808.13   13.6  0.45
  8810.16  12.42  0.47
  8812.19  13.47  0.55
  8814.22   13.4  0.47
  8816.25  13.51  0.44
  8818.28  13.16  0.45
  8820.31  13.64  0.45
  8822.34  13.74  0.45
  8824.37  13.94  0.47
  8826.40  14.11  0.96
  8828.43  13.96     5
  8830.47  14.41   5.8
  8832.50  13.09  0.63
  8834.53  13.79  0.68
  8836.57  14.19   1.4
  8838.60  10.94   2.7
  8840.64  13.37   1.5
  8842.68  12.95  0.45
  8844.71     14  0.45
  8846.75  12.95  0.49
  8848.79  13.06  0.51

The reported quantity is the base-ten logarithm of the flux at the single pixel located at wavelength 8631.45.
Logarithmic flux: 1.13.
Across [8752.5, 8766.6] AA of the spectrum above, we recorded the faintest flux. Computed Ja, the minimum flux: 12.53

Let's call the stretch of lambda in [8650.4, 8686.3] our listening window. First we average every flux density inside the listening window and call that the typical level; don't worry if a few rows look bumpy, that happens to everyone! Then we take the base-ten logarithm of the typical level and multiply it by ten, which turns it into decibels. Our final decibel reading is 11.1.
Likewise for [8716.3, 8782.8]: 11.2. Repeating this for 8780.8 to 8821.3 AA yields 11.2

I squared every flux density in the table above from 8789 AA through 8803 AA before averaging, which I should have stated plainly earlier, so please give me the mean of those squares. 177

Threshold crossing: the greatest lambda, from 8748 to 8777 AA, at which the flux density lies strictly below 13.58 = 8775.74 AA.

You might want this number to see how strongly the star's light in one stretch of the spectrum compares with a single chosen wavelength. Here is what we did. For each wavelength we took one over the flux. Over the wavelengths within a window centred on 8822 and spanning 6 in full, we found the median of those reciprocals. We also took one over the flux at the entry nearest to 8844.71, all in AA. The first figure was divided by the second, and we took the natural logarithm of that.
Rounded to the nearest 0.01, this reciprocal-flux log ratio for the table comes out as 0.02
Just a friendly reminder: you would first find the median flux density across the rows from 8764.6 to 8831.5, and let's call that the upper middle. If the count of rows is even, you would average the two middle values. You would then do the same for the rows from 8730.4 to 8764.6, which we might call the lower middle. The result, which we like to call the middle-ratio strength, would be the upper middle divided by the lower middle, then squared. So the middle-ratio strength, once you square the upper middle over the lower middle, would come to 1.03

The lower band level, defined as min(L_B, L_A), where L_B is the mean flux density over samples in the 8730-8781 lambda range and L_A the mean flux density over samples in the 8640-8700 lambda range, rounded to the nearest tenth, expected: 13.0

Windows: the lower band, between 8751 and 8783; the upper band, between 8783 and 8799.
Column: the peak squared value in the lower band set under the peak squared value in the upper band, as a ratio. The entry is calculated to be 0.78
